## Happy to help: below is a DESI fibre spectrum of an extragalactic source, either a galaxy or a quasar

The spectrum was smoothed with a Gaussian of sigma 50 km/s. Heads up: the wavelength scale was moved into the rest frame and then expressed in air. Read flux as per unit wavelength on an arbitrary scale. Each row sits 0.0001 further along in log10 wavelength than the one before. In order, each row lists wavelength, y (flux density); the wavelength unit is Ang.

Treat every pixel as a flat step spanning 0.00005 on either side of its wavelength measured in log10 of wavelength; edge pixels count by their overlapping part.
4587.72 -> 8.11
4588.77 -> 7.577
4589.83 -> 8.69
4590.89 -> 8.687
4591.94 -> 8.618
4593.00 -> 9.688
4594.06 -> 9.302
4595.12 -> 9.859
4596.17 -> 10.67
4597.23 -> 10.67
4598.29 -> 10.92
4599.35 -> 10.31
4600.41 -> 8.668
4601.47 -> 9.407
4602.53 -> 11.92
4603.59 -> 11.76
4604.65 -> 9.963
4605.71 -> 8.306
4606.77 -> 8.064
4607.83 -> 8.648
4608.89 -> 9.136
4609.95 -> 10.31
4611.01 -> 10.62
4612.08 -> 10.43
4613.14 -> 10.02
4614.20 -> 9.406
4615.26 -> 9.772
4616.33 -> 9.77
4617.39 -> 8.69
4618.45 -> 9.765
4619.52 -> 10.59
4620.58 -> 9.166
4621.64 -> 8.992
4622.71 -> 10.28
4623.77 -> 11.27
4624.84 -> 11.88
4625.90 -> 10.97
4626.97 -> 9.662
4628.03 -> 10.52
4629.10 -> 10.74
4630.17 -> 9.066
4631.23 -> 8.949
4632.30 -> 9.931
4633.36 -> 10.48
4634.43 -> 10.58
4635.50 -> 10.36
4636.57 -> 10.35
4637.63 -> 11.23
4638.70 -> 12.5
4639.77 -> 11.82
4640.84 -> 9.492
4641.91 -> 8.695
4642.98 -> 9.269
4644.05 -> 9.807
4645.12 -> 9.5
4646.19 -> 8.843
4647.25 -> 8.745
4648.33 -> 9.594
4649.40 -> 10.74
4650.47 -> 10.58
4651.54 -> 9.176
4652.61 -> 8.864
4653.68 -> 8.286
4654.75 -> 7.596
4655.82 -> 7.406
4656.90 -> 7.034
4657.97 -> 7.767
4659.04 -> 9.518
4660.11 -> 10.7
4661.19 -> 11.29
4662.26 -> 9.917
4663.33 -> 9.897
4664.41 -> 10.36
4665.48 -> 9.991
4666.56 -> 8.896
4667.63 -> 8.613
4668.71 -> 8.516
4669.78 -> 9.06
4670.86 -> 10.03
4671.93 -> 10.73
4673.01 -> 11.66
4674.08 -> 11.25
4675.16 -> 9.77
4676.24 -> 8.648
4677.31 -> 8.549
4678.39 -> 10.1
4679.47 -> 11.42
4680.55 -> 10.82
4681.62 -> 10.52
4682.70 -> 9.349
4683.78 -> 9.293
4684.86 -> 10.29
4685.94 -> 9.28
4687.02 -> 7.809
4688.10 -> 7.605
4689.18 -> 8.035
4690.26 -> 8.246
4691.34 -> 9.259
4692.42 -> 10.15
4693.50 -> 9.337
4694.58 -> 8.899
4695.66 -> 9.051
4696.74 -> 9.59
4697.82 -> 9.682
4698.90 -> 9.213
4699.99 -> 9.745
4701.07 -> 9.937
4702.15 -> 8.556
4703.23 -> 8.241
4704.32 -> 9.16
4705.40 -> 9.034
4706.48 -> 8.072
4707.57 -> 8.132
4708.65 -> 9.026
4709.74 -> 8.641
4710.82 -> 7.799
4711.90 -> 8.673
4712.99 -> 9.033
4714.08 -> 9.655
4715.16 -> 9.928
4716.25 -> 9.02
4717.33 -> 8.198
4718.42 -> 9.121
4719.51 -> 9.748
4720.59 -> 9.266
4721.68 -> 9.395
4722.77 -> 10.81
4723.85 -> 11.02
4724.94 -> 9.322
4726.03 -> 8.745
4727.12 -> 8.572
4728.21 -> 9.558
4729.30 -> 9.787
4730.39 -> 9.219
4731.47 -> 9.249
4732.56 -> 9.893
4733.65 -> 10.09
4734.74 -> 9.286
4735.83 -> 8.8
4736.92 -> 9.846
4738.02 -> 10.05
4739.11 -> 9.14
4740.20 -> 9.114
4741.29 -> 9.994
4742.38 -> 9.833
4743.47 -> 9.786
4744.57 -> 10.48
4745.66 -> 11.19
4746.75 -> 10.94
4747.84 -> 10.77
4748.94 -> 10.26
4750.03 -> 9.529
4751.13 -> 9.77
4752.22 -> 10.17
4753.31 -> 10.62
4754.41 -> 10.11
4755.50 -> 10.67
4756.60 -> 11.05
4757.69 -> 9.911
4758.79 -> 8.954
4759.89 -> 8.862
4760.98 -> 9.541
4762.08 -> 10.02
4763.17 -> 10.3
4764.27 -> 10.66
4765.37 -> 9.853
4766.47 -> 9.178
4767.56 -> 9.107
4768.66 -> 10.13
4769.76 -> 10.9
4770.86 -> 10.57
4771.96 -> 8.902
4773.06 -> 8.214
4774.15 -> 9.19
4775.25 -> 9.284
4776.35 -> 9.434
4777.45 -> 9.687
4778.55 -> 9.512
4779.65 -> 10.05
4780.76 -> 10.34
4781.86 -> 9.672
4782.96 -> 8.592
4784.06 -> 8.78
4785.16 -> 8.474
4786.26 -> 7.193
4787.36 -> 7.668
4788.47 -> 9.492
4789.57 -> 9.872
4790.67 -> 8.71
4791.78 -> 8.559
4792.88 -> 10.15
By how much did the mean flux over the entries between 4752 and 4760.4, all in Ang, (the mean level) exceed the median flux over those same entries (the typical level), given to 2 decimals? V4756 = -0.10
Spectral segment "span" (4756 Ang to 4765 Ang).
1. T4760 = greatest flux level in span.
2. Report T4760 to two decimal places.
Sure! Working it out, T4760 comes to 11.05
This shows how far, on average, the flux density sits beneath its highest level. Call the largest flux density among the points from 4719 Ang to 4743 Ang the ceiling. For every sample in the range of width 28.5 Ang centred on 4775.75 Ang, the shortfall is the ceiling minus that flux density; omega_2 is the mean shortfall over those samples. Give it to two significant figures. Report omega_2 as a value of 1.6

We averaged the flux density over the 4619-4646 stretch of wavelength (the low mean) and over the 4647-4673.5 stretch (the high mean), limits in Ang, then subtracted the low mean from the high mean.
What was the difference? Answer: -0.8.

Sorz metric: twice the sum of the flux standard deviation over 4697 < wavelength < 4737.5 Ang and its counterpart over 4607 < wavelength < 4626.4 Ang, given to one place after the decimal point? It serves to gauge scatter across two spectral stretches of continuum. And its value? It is 3.2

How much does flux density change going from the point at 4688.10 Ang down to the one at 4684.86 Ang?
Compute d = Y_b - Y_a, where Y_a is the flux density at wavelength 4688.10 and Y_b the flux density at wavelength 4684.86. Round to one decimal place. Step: 2.7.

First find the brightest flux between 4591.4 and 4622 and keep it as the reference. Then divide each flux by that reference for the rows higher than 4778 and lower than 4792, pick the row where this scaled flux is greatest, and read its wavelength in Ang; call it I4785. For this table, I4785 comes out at 4780.76 Ang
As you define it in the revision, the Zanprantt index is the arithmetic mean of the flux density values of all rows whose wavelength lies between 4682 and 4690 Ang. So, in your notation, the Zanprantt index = 8.81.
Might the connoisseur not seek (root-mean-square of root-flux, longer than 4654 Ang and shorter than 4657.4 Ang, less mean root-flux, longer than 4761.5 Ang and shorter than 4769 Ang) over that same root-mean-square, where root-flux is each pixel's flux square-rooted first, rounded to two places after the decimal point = -0.16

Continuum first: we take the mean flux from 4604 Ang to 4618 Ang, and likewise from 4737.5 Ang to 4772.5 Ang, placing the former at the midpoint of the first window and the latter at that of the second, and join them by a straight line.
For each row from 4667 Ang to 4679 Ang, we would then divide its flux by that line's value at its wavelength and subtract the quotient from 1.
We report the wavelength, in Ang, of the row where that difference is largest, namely 4668.71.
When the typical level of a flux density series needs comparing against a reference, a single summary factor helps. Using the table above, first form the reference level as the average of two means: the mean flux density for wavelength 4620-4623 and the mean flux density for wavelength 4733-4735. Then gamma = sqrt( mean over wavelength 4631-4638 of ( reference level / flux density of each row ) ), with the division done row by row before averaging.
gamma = 0.97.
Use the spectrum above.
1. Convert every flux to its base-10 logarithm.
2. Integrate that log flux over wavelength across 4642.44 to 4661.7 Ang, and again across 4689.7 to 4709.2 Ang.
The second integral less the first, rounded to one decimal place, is 0.2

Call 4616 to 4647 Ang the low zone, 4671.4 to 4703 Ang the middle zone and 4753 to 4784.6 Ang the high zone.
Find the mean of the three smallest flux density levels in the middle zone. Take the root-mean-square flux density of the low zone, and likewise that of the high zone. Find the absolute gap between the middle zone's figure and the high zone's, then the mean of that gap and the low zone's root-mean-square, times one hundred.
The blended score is 605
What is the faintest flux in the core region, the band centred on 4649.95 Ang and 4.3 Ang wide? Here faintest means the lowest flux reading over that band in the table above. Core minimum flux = 9.176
